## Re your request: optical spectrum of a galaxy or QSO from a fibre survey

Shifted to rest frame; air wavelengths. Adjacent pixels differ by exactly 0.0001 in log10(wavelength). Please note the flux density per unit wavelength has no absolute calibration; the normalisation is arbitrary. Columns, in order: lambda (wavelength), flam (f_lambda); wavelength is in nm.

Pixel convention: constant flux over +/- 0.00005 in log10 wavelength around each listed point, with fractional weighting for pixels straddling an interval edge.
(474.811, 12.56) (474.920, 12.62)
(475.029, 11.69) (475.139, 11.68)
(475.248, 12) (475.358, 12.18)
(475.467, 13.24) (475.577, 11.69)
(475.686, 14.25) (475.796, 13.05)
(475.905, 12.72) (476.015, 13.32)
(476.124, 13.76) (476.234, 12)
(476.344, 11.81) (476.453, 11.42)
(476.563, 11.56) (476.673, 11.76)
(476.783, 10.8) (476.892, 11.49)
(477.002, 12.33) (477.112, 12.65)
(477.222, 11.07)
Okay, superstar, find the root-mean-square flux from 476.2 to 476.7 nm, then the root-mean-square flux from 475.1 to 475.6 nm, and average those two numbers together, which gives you 11.9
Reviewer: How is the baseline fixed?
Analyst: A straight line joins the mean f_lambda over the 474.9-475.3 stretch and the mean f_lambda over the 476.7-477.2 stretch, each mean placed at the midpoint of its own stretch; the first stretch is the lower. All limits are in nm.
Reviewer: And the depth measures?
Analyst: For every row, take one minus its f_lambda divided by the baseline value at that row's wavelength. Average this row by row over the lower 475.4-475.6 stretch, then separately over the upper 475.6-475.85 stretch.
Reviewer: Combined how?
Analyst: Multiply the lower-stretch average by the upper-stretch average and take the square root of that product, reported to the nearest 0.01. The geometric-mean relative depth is 0.08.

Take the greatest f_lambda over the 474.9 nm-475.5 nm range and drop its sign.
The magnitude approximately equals 13.2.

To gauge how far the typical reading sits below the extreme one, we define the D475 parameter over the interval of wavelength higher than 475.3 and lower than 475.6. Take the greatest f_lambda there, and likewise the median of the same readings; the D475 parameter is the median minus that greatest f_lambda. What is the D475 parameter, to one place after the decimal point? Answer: -1.1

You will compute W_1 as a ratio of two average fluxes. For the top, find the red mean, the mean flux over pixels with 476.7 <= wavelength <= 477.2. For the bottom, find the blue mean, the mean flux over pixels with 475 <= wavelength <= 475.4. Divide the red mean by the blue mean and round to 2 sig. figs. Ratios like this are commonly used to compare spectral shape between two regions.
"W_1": 0.99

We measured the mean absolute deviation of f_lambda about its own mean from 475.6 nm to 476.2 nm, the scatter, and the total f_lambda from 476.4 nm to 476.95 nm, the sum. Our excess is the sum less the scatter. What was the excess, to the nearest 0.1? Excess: 56.6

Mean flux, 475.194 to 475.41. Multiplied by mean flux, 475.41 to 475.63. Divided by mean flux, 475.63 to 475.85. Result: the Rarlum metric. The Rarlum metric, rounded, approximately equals 11.0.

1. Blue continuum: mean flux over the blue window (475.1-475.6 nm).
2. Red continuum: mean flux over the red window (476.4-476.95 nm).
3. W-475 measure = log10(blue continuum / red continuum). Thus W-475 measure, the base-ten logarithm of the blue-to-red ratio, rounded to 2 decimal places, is 0.03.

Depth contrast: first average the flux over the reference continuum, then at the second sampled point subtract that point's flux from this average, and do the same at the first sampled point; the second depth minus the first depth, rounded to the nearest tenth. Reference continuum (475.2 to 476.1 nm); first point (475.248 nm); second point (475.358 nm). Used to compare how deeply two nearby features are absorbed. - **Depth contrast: -0.2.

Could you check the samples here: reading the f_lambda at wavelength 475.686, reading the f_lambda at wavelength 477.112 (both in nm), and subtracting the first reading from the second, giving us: -1.6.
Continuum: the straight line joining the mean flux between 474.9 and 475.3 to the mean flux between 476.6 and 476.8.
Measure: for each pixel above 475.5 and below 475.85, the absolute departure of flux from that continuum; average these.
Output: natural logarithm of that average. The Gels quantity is 0.28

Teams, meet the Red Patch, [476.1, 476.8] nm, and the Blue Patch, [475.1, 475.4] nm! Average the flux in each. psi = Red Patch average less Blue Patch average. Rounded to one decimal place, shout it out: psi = -0.1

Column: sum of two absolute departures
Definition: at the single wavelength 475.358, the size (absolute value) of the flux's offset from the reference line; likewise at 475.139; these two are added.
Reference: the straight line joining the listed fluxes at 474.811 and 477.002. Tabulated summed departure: 1.2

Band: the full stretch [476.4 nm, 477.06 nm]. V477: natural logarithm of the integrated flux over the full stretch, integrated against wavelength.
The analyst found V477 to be 2.0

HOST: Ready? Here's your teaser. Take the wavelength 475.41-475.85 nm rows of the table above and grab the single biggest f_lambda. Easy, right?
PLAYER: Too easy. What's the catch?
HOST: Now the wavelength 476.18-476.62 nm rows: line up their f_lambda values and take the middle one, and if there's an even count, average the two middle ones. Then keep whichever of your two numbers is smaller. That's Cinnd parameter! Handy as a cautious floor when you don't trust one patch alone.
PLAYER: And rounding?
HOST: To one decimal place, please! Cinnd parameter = 11.7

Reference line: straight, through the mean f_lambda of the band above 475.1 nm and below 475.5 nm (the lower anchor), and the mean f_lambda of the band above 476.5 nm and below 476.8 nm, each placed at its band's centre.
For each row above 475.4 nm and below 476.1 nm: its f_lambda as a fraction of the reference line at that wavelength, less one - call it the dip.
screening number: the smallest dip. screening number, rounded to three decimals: -0.033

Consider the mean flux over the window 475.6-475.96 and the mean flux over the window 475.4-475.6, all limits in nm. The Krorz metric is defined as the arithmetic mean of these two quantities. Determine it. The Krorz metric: 12.9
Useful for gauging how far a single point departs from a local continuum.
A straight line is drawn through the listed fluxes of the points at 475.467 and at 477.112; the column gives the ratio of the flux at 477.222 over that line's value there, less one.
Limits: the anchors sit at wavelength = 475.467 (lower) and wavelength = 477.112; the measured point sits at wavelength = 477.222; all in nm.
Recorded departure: -0.122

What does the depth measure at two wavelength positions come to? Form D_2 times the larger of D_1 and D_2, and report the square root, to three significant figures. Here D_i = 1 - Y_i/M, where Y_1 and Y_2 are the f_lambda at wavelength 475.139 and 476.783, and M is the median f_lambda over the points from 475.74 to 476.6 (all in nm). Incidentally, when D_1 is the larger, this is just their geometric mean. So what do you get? 0.126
